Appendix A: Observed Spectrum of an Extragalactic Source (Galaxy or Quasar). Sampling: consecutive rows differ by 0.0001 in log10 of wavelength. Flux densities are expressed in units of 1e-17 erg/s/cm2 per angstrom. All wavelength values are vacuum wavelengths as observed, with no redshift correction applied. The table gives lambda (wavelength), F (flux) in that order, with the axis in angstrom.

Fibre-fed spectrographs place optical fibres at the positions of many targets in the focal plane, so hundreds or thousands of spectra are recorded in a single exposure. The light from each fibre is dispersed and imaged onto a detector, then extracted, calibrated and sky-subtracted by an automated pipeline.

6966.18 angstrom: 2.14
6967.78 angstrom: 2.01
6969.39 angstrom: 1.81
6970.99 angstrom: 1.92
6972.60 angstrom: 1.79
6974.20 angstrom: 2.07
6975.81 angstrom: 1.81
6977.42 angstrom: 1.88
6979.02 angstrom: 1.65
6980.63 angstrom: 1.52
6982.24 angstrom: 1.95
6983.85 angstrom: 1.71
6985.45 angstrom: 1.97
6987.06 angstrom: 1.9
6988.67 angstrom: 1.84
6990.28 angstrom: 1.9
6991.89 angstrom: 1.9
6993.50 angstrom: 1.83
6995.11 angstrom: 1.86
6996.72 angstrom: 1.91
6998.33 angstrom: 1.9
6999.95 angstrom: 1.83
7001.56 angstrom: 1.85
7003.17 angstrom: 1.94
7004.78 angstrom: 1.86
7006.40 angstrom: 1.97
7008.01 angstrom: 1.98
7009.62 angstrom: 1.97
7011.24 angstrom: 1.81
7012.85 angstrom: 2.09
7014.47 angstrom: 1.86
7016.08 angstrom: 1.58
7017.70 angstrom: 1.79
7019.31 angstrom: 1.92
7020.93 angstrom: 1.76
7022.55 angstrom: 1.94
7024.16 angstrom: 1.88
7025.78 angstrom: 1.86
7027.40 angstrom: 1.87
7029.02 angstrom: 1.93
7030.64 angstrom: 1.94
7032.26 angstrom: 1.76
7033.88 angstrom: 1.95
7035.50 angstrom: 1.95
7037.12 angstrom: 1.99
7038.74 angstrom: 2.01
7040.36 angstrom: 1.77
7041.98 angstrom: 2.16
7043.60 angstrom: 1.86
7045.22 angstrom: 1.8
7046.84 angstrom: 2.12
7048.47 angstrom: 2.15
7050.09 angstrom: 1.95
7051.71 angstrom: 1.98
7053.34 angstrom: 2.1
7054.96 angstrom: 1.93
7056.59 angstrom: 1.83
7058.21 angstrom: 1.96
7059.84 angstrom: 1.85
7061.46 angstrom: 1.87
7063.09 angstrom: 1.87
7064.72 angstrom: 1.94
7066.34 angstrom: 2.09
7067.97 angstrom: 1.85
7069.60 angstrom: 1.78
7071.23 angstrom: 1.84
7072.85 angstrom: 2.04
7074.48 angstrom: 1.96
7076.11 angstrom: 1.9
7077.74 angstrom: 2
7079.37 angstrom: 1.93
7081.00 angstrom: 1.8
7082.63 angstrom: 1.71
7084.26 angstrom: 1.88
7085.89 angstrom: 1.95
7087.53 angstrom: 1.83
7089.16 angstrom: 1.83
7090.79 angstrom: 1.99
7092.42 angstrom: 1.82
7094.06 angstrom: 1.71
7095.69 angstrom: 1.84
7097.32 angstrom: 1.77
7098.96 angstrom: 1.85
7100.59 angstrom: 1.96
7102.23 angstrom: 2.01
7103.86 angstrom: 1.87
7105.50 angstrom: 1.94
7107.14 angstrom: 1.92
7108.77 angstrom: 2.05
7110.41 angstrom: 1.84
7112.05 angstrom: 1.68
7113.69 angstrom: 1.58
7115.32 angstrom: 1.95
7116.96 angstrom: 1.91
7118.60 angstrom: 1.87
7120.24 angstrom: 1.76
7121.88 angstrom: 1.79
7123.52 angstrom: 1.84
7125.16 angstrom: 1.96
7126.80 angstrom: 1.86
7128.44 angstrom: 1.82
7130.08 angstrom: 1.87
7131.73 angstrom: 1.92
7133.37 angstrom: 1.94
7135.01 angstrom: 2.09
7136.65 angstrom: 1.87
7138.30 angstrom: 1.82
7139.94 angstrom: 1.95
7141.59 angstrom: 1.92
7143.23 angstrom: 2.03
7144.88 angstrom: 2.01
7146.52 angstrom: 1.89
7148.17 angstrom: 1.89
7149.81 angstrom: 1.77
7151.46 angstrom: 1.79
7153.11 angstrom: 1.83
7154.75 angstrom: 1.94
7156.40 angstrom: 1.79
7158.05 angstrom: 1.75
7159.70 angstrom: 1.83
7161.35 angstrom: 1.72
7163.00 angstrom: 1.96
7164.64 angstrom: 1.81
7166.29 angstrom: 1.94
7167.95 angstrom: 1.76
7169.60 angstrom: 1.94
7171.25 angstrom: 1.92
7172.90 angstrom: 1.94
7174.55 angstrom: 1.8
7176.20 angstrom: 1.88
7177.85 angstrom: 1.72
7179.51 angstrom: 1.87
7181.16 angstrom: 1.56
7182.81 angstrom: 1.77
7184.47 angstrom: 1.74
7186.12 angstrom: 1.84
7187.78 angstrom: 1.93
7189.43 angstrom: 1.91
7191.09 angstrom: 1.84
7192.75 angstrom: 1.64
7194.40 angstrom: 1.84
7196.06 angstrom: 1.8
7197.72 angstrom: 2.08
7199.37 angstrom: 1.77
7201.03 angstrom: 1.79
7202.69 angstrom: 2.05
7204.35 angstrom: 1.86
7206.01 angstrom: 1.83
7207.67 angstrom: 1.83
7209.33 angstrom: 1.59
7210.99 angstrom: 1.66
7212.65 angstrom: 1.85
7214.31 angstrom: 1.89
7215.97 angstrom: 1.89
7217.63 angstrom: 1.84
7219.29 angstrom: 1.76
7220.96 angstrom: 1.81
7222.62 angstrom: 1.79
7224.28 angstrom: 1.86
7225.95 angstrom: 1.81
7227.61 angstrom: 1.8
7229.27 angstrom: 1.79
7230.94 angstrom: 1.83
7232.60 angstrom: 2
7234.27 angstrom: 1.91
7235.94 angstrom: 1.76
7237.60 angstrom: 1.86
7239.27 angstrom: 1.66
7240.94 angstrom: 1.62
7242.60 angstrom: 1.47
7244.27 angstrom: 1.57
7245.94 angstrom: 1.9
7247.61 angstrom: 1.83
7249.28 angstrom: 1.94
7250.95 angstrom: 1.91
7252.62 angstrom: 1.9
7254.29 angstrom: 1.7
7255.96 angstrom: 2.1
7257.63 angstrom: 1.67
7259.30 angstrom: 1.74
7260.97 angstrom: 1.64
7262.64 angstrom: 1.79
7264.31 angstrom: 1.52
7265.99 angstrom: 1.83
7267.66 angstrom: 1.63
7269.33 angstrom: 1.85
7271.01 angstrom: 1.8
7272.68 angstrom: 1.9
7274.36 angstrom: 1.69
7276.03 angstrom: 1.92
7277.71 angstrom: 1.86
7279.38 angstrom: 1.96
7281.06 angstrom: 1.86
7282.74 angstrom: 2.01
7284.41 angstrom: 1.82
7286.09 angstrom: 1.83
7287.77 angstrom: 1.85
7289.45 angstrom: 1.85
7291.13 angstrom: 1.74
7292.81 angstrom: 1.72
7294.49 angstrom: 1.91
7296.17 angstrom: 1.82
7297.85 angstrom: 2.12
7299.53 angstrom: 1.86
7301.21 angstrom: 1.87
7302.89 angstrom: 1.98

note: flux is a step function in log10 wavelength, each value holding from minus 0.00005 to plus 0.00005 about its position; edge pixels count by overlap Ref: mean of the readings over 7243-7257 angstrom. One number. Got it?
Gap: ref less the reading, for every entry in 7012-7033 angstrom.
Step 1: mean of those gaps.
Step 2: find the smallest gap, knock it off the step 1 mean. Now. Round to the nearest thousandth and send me 0.230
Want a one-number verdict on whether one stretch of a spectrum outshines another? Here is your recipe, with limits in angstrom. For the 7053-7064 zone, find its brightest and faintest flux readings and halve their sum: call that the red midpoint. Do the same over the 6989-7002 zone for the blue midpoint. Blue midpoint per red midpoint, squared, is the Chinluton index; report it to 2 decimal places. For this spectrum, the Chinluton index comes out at 0.91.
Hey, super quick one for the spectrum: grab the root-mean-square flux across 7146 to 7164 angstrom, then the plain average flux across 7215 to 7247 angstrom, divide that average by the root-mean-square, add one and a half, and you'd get 2.47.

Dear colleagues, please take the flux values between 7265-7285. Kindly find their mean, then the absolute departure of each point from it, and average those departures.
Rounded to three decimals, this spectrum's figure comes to 0.075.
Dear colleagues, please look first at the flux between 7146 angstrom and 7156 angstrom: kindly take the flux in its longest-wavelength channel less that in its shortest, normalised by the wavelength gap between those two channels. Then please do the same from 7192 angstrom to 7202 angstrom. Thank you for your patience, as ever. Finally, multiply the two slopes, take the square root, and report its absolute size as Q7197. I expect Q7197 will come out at 0.010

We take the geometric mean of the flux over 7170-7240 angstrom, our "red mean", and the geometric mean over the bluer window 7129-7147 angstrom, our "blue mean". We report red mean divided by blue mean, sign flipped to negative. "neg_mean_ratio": -0.94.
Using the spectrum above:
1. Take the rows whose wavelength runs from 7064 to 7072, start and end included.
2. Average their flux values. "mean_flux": 1.900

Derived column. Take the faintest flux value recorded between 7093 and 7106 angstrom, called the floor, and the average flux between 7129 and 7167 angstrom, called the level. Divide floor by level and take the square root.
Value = 0.95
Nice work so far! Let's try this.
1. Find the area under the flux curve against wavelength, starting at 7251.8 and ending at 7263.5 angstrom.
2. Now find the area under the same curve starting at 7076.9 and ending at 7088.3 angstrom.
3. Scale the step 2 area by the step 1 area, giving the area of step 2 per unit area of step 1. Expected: 1.02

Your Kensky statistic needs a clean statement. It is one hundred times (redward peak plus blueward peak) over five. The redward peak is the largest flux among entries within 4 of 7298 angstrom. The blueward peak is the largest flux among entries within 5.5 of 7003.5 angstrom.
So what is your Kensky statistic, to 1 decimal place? 82.0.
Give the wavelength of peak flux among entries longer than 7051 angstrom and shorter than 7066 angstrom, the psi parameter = 7053.34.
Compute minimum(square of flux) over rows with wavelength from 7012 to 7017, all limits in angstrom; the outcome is 2.50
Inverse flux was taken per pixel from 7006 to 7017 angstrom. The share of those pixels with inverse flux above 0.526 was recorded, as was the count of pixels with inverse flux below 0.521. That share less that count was -3.6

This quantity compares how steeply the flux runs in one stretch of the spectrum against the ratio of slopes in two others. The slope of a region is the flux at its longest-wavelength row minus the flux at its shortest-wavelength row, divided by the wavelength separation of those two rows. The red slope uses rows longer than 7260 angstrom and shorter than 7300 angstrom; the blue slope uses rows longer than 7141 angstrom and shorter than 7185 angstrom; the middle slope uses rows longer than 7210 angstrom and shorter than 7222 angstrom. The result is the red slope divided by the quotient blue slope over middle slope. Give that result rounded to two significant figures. -0.020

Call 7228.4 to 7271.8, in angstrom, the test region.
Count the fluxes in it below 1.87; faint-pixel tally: 19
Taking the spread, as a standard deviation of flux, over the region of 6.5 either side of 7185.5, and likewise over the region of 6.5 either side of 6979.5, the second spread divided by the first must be 1.55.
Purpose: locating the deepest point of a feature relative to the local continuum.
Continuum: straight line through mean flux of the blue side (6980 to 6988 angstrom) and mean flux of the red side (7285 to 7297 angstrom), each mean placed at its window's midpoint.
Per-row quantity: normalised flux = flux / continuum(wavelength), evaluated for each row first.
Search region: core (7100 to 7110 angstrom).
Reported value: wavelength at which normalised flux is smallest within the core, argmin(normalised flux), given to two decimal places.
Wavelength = 7103.86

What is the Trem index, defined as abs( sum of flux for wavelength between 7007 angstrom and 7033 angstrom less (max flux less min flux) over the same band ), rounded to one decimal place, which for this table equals 29.4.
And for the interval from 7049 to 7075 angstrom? 30.5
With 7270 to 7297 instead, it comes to 29.2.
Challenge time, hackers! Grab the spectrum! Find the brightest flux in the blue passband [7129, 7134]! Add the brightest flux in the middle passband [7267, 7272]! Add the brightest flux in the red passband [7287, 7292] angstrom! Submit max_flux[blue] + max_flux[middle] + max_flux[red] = 5.64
